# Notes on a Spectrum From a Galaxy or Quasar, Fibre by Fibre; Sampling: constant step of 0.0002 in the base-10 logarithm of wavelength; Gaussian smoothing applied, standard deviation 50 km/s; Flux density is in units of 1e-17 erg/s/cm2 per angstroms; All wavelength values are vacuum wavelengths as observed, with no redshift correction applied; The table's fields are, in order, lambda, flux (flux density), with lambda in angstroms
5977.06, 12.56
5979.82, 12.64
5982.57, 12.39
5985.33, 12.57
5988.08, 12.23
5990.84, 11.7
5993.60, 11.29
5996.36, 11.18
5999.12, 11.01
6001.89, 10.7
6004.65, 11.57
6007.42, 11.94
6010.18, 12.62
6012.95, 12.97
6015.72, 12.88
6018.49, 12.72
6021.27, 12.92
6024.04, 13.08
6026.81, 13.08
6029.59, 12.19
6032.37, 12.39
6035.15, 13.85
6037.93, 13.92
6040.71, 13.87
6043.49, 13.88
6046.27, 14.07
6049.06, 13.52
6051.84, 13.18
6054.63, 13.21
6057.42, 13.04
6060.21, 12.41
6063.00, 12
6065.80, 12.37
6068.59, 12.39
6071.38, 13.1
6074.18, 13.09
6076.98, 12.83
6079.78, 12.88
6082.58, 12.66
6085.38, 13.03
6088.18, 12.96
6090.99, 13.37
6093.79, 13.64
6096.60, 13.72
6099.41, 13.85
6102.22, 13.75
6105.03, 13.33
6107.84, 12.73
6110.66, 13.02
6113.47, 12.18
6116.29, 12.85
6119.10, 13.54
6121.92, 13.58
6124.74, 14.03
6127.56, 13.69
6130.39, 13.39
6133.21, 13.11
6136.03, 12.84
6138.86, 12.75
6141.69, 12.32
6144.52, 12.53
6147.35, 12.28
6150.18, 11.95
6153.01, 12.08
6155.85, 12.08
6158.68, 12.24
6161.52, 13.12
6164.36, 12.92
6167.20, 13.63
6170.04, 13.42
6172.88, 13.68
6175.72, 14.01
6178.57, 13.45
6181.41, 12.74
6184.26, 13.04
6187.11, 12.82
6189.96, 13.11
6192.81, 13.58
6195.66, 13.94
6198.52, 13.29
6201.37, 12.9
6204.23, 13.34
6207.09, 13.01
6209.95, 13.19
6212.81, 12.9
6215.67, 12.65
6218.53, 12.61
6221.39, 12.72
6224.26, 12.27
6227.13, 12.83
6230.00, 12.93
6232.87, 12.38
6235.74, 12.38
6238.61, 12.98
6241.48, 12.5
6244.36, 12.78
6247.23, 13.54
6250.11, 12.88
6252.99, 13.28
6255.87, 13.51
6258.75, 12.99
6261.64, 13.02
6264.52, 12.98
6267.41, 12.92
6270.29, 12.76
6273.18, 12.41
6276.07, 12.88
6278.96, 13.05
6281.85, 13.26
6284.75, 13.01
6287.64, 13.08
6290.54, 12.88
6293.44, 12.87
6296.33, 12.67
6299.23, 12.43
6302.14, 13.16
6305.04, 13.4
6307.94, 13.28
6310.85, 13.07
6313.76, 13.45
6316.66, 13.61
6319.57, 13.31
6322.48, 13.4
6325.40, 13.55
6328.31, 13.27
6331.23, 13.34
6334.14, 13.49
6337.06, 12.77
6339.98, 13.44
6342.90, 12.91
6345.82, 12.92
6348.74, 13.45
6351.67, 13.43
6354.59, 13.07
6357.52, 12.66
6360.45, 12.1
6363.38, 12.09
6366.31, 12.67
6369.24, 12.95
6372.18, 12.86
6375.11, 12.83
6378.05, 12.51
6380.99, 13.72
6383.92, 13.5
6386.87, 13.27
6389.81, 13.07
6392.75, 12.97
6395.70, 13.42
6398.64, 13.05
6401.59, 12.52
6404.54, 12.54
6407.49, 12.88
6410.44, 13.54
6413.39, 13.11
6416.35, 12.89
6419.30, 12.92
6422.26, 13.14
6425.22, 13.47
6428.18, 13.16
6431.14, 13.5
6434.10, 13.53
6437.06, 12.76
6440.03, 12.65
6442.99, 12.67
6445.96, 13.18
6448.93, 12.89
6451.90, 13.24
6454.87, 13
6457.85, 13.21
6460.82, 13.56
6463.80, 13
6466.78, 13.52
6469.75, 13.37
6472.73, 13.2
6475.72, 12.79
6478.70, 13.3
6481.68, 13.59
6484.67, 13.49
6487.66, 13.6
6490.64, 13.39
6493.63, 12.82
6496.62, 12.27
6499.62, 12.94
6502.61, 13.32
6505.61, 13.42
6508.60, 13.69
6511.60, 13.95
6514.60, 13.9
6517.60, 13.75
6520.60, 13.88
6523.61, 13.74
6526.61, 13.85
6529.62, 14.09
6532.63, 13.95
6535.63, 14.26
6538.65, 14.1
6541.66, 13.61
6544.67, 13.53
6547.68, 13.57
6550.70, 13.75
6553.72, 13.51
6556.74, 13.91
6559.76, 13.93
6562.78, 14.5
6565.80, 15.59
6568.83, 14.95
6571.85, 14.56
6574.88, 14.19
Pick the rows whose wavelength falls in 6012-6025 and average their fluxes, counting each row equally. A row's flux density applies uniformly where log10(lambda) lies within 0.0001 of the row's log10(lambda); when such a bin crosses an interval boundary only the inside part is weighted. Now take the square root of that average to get 3.59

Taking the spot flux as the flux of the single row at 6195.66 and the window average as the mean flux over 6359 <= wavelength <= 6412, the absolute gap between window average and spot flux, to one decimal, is 1.0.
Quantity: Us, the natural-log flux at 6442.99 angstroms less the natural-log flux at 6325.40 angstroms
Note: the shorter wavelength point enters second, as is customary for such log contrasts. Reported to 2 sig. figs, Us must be -0.067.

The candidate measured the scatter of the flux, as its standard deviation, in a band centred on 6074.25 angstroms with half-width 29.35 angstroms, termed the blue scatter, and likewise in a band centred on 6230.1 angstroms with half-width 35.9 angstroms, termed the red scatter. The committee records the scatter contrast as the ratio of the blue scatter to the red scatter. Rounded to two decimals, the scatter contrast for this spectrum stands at 1.38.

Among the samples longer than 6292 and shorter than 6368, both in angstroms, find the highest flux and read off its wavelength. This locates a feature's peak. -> 6316.66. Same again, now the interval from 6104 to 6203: 6124.74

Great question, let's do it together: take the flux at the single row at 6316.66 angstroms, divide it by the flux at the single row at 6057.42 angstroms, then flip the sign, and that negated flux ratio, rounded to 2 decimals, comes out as -1.04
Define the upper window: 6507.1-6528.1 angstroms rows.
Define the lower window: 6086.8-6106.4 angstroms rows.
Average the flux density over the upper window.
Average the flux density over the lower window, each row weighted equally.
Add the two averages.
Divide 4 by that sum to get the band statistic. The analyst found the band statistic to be 0.1463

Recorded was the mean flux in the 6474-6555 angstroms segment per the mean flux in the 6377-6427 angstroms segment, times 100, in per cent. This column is 104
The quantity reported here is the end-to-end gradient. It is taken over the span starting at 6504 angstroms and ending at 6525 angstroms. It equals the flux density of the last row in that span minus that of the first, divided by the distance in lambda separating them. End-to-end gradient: 0.018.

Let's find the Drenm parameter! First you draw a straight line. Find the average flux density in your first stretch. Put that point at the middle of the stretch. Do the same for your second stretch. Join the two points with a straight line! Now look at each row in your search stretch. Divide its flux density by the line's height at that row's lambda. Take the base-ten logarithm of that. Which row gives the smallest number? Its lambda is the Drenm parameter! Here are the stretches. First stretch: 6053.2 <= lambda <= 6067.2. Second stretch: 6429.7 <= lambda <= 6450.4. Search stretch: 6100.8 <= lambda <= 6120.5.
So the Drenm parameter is 6113.47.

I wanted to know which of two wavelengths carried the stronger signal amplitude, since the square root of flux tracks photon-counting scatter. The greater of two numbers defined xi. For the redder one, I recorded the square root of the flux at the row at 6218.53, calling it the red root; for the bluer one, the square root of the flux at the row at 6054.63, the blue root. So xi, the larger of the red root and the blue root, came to 3.63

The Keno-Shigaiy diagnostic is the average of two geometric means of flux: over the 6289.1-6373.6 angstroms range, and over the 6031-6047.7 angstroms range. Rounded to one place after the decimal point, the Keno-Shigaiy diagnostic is 13.3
